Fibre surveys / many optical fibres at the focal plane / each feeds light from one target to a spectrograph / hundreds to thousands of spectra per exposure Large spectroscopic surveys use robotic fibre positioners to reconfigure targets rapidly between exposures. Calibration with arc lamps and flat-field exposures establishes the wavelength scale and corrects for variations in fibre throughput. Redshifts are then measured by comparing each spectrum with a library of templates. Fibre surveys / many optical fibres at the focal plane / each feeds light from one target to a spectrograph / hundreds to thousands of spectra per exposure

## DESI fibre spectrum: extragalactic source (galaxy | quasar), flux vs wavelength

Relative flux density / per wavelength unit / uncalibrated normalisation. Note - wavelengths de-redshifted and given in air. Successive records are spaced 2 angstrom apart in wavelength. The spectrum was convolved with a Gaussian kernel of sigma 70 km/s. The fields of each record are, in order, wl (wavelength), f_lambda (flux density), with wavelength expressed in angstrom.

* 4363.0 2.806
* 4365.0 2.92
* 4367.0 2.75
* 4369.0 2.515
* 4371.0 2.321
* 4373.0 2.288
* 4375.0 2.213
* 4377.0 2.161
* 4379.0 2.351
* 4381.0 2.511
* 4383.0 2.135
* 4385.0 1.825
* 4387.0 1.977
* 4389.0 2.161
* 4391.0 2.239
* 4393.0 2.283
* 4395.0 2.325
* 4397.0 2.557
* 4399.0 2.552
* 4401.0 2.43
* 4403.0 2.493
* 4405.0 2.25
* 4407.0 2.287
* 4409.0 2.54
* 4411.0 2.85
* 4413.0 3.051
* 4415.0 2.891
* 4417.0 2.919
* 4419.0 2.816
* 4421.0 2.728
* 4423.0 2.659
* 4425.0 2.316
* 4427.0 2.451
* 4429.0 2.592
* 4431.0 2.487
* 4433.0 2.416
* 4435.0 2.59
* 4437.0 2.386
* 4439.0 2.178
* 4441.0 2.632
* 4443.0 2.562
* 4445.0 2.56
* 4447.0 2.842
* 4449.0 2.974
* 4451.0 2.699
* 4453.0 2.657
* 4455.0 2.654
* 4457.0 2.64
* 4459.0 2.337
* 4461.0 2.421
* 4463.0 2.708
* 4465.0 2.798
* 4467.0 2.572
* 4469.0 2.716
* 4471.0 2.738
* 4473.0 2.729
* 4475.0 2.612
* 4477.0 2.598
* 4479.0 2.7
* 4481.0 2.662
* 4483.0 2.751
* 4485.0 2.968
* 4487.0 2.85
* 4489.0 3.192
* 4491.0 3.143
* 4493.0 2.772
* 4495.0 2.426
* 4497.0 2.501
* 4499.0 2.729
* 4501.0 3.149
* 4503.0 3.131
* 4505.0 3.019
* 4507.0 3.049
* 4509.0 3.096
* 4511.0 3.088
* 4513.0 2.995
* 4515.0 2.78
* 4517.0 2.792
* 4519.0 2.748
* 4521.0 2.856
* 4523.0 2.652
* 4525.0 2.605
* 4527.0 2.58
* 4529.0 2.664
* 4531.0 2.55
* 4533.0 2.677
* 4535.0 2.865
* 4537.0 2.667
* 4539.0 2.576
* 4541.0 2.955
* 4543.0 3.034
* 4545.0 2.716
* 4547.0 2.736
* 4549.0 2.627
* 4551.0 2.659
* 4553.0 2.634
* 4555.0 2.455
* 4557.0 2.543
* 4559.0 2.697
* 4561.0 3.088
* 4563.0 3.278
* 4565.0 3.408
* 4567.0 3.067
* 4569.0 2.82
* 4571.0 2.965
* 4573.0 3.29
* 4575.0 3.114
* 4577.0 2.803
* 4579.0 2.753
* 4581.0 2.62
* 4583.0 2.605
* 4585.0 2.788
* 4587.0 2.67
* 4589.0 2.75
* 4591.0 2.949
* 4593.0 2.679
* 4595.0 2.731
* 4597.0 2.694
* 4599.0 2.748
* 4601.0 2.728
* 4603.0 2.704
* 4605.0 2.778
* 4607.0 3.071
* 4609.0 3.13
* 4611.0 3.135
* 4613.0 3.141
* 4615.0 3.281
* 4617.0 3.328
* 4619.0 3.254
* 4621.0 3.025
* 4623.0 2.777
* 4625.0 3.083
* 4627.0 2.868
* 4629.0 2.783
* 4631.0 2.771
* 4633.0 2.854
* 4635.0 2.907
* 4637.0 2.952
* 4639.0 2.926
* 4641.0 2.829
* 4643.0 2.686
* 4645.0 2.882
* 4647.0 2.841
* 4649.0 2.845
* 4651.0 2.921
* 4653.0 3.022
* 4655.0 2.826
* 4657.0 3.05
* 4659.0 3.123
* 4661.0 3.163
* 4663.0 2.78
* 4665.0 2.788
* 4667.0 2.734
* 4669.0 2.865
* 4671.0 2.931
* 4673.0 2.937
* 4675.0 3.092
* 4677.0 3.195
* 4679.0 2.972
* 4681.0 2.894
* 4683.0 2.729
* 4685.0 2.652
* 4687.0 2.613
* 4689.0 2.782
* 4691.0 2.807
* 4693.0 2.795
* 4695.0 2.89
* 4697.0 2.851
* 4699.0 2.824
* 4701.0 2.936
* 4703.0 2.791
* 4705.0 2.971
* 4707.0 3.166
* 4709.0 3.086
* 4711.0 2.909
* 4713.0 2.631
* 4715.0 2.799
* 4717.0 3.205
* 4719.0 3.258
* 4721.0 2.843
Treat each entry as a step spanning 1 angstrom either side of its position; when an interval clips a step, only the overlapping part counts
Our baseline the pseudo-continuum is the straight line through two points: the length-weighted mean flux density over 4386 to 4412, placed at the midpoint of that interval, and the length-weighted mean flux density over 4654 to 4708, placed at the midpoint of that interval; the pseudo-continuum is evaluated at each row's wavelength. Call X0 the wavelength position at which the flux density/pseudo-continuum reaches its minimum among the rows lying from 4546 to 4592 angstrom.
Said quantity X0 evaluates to 4555.0 angstrom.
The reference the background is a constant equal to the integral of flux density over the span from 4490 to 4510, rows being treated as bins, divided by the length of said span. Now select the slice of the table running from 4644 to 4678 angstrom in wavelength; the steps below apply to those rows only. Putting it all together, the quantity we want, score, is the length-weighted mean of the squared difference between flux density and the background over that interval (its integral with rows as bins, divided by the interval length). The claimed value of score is 0.021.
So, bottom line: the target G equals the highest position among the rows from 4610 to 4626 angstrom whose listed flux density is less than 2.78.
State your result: 4623.0 angstrom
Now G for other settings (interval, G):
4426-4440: 4439.0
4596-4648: 4643.0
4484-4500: 4499.0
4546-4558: 4557.0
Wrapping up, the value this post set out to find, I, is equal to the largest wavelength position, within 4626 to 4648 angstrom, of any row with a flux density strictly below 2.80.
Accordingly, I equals 4643.0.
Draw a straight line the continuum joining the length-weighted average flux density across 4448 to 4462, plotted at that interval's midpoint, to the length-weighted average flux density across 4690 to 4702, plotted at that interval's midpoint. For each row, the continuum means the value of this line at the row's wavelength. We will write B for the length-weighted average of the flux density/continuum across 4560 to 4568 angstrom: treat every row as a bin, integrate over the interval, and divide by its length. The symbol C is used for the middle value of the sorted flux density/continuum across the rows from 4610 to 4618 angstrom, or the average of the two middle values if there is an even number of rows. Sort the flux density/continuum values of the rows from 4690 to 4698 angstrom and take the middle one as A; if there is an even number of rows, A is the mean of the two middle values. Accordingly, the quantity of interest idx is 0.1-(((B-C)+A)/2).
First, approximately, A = 0.99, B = 1.18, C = 1.16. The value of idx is -0.406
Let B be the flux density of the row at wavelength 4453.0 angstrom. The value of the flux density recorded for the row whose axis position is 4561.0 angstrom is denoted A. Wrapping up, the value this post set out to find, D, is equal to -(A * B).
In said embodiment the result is -8.2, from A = 3.088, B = 2.657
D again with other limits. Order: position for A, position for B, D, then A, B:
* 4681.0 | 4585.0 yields -8.1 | 2.894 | 2.788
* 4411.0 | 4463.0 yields -7.7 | 2.85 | 2.708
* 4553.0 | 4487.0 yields -7.5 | 2.634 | 2.85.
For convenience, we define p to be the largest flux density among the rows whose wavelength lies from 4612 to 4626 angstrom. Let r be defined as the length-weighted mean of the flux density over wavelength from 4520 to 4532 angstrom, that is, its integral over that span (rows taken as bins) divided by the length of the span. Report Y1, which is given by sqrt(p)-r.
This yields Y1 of -0.83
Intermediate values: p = 3.328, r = 2.65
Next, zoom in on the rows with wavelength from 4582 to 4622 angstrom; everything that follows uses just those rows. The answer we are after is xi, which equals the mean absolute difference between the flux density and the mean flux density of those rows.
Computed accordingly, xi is 0.21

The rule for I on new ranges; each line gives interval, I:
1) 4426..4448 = 4445.0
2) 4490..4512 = 4499.0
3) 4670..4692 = 4689.0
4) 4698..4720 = 4715.0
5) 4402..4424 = 4423.0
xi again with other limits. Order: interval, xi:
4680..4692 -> 0.08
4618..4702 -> 0.11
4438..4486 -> 0.12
